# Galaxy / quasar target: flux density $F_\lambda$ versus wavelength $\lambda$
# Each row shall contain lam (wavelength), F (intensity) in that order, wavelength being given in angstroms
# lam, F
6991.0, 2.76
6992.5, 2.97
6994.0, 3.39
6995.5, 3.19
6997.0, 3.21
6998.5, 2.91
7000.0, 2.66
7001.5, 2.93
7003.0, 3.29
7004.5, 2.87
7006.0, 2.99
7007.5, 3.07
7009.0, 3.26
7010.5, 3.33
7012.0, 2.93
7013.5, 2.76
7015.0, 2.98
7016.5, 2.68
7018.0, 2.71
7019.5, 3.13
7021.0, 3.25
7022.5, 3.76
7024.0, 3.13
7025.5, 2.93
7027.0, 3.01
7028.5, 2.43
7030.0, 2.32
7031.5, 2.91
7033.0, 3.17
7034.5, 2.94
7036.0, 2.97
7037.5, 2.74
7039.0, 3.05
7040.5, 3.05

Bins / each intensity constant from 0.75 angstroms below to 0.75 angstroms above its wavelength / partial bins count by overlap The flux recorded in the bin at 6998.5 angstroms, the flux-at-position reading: 2.91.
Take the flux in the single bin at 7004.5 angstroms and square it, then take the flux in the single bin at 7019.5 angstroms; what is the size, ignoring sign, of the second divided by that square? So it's 0.380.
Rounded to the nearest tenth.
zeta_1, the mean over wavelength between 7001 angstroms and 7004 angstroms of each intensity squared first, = 9.7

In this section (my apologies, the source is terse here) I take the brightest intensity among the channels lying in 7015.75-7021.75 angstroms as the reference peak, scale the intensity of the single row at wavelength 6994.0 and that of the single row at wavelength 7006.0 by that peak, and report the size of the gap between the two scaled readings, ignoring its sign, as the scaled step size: 0.12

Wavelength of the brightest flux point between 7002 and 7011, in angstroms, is 7010.5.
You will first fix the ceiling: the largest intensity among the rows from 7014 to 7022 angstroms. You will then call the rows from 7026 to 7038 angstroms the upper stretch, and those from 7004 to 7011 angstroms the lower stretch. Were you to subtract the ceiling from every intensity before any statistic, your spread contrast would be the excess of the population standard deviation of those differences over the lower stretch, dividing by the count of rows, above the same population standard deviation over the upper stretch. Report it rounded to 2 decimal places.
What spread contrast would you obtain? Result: -0.11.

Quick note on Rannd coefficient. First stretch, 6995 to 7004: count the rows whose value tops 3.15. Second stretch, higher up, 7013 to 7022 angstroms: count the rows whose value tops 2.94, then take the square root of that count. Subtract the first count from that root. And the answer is -1.3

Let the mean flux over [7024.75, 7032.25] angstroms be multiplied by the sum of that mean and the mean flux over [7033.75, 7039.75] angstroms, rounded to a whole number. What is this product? 15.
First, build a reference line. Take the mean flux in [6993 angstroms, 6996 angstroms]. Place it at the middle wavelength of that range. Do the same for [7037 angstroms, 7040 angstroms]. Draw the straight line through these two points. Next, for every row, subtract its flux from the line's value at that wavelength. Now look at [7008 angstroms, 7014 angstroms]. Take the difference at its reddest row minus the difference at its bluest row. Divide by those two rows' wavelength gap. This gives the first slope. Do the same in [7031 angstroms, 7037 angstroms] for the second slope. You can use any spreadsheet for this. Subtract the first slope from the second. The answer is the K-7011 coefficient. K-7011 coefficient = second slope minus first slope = -0.12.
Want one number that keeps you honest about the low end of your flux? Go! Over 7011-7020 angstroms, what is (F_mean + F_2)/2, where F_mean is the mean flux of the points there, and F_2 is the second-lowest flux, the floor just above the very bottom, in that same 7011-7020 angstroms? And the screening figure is 2.79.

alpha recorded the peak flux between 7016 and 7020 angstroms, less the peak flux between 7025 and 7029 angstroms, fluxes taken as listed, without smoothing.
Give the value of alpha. 0.12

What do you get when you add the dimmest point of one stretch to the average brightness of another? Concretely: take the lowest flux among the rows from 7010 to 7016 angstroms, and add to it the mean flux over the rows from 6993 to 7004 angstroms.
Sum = 5.84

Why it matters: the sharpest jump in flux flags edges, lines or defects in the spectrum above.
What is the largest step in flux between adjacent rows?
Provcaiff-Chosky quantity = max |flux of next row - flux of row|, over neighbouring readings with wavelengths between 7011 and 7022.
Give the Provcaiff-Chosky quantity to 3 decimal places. 0.420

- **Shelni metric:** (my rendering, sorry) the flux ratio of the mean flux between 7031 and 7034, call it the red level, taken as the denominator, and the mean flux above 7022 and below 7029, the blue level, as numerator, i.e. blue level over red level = 1.00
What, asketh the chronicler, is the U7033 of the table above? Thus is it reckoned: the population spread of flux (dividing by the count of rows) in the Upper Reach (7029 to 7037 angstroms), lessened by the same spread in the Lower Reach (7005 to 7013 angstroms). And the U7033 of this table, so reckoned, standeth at 0.13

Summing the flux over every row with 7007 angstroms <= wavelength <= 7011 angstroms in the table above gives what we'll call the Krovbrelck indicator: 9.7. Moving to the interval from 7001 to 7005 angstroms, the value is 9.1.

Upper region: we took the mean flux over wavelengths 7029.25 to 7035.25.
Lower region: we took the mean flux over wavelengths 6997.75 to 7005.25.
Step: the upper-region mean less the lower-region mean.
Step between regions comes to -0.10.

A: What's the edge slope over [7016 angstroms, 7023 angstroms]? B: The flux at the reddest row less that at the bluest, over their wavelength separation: 0.18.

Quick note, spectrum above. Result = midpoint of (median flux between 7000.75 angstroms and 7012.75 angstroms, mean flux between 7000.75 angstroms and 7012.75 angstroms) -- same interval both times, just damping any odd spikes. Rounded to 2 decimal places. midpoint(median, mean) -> 3.06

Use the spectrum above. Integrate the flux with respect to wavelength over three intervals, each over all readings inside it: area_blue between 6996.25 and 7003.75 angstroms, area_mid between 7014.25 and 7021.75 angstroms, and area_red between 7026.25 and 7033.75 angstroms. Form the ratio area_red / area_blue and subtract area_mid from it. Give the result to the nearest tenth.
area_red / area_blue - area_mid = -21.2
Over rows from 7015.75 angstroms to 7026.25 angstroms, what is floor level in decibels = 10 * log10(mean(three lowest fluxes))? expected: 4.43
